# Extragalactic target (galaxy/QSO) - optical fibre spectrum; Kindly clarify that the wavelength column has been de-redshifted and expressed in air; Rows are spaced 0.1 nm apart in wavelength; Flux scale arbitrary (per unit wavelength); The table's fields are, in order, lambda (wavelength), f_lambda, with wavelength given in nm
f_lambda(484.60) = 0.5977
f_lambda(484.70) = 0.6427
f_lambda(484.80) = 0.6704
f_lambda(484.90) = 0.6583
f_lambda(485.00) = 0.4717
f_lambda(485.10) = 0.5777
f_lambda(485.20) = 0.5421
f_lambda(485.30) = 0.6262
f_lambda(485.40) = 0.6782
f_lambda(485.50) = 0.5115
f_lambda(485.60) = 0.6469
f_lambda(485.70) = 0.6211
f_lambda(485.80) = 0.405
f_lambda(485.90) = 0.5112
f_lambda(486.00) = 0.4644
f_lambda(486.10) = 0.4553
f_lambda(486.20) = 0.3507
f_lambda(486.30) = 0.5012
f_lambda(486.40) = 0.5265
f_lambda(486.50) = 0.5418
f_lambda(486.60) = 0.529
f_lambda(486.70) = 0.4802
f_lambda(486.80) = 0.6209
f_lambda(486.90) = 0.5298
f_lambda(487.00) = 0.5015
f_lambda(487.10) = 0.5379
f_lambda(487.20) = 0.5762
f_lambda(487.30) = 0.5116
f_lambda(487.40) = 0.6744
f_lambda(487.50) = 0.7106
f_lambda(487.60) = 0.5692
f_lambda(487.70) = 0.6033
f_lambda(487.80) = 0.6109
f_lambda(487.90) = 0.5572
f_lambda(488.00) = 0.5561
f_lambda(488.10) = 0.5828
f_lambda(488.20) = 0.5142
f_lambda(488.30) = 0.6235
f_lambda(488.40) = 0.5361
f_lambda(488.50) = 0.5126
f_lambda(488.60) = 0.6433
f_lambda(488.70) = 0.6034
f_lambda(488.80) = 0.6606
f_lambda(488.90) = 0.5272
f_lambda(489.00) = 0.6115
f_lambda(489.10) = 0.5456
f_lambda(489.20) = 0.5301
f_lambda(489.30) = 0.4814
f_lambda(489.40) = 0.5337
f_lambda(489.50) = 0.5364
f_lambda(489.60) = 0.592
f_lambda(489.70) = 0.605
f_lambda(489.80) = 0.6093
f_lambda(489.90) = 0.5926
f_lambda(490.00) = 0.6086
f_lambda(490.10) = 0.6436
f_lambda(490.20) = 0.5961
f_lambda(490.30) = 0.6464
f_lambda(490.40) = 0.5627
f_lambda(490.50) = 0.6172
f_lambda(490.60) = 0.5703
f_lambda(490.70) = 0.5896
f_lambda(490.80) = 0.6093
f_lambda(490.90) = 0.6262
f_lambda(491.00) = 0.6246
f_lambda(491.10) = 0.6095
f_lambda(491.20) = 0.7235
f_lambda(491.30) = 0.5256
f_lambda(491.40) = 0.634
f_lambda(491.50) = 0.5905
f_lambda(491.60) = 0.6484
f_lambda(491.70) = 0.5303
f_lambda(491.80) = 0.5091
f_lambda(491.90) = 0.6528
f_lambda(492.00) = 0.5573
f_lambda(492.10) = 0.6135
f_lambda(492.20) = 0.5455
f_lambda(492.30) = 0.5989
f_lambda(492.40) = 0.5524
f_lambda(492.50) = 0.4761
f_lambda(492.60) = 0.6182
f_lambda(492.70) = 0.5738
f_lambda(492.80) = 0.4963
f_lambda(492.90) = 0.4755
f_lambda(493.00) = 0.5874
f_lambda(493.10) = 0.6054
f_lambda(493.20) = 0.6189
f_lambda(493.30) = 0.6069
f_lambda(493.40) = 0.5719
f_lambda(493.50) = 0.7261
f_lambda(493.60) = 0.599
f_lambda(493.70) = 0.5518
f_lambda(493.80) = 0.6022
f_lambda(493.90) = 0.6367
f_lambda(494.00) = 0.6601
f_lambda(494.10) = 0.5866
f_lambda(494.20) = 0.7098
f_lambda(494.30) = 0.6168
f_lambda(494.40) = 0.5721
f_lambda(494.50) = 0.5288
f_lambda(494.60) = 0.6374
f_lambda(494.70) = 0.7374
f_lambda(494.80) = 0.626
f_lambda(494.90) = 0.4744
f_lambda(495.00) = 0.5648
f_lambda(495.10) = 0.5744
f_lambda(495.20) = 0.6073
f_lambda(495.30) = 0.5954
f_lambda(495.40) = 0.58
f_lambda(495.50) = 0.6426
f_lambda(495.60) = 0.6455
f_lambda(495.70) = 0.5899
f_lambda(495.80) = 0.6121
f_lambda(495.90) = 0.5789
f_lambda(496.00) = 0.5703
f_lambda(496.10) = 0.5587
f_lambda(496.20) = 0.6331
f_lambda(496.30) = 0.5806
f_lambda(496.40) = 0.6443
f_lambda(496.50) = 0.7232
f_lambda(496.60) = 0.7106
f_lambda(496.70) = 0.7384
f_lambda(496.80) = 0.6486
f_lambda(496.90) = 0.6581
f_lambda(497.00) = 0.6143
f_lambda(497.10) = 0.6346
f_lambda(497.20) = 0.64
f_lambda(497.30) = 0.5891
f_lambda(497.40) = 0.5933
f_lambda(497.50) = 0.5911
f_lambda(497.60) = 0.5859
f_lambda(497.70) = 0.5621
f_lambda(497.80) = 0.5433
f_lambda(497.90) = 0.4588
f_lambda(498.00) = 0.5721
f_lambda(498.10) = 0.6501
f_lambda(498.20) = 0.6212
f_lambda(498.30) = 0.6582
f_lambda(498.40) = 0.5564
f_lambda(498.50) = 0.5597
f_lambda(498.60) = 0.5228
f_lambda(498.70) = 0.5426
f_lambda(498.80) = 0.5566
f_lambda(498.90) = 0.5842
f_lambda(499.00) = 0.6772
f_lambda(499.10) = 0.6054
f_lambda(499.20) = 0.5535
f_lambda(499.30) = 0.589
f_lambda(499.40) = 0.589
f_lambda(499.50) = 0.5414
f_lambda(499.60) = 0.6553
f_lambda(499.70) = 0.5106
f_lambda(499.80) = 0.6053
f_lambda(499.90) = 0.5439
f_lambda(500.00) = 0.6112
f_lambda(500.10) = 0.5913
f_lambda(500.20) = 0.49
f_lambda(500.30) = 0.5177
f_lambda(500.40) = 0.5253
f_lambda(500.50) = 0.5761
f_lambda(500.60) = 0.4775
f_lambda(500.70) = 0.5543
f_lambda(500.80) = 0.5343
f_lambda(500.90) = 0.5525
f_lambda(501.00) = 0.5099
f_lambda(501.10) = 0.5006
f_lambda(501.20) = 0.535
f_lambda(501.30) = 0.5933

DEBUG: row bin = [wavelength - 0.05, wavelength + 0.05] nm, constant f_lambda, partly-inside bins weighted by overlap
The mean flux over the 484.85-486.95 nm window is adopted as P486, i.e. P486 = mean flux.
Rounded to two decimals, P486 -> 0.54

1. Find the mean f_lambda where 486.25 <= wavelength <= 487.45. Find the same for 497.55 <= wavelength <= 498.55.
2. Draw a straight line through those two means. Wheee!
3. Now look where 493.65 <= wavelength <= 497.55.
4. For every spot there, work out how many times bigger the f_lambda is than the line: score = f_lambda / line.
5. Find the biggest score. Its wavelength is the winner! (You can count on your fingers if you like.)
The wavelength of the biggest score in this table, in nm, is 494.70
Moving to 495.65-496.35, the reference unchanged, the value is 496.20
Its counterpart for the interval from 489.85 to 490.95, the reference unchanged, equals 490.30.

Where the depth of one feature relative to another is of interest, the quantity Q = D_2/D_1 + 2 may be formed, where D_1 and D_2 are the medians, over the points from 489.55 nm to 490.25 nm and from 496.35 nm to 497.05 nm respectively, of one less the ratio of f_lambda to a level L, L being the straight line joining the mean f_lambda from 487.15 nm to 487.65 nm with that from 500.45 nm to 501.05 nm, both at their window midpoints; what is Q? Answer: 14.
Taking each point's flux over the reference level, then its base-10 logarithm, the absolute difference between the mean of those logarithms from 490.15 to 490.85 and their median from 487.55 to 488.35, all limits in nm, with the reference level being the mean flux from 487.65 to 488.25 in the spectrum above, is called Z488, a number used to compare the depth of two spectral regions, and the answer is 0.016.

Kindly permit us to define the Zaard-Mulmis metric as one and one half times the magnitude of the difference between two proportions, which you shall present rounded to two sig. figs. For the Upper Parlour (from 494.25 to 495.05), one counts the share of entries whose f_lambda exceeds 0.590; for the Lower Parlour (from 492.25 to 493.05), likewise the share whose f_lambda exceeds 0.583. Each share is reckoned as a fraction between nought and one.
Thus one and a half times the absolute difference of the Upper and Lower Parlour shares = 0.19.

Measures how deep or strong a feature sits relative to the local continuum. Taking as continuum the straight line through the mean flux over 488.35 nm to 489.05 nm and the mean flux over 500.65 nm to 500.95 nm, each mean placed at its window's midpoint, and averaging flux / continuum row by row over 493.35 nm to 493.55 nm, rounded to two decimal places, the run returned 1.14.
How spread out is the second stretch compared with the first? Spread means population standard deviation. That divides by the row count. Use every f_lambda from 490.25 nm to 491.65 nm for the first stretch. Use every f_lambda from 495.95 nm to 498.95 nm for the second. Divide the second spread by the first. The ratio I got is 1.33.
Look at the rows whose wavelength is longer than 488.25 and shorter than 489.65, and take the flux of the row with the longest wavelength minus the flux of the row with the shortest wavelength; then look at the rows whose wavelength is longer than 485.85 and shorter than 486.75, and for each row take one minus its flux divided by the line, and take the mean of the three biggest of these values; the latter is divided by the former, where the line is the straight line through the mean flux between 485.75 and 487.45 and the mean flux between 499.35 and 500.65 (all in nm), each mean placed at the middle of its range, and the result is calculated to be -5.4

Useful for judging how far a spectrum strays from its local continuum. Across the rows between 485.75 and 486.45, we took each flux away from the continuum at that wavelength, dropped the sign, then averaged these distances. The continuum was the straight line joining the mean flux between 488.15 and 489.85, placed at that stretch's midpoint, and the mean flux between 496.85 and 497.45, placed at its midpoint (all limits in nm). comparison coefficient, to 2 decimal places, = 0.09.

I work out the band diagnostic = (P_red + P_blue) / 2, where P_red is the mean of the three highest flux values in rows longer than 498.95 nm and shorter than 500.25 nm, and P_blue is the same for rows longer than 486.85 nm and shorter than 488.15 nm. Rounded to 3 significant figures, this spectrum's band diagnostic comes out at 0.657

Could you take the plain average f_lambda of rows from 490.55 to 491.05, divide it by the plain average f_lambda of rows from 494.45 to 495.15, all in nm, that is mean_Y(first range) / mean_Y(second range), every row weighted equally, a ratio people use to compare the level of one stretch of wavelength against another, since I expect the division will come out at 1.02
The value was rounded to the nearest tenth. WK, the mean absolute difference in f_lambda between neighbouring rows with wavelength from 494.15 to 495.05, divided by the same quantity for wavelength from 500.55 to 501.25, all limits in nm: 2.8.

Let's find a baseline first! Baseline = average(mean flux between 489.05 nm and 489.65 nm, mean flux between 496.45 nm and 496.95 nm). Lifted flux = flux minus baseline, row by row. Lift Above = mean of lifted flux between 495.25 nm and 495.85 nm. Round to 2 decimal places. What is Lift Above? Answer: -0.01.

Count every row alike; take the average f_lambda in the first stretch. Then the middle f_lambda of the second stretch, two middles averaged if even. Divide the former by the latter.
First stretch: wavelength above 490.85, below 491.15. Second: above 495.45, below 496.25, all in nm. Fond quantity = 1.03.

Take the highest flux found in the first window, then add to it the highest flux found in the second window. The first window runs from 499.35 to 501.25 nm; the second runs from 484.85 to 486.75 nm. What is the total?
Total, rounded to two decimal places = 1.33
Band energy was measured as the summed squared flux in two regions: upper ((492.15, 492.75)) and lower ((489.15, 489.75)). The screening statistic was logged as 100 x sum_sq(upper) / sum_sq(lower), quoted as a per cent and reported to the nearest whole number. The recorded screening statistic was 105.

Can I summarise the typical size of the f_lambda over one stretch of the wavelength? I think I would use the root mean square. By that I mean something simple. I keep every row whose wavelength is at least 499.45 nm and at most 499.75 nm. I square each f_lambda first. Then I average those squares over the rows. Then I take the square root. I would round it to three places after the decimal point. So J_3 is 0.572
